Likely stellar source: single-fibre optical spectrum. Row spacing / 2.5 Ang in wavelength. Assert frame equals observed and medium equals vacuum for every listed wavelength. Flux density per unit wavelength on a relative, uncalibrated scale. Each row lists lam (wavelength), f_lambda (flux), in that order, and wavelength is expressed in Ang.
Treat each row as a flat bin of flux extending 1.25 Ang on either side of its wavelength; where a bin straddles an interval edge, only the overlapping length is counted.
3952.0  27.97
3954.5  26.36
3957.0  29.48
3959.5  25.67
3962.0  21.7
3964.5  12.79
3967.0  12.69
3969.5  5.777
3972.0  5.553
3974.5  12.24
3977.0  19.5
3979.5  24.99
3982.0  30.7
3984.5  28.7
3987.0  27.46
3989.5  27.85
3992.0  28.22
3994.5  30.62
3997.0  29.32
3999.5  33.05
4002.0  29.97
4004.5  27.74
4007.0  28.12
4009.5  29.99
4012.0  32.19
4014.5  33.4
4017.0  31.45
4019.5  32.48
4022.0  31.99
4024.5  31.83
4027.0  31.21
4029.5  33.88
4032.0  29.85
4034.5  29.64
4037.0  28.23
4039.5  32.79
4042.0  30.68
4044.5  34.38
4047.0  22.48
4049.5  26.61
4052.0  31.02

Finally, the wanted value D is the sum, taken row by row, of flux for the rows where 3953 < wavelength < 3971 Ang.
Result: 134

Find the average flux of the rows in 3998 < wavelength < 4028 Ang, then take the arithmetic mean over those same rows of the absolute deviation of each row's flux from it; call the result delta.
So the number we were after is 1.4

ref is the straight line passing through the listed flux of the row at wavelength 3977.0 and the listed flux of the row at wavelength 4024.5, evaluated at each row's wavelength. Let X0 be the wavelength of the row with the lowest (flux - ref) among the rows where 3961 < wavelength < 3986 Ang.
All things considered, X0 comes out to 3972.0 Ang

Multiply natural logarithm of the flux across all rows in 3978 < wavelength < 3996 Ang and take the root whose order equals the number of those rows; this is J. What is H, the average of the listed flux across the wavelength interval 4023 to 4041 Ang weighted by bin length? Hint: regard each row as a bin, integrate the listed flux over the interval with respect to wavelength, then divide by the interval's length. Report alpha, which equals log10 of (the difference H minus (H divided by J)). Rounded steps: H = 31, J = 3.34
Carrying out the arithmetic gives 1.34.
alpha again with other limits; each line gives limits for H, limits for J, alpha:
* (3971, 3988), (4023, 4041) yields 1.18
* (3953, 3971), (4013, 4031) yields 1.13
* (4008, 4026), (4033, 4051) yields 1.35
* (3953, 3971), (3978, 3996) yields 1.13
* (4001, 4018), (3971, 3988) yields 1.30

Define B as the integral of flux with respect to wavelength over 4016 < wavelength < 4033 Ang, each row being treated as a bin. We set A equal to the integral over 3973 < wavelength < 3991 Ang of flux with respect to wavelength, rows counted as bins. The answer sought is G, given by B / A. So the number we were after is 1.2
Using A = 437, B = 541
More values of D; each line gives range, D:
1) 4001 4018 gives 213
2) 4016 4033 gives 223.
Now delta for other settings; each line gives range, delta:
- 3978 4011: 1.5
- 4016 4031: 0.7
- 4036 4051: 3.4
